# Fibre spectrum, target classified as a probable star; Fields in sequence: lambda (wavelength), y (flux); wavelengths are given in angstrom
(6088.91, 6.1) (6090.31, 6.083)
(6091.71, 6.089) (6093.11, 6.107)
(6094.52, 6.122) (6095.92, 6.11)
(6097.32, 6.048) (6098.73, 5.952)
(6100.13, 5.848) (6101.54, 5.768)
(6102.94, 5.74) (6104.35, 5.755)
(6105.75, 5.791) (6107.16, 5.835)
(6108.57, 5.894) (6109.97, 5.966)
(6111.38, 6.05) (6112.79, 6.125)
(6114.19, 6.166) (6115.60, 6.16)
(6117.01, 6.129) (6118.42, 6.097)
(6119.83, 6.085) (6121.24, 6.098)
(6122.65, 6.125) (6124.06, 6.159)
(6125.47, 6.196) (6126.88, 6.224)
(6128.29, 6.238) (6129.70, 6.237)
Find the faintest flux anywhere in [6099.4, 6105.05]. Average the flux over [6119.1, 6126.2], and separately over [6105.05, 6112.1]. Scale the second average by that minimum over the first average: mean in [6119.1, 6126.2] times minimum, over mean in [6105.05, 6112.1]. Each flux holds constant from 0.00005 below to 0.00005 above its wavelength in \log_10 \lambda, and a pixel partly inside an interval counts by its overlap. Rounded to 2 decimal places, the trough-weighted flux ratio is 5.96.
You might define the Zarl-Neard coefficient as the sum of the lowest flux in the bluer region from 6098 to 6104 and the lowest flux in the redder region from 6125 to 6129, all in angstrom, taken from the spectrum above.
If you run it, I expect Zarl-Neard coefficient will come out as 11.94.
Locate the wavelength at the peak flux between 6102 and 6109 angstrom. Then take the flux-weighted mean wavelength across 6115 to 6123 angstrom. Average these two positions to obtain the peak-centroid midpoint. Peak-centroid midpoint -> 6113.8 angstrom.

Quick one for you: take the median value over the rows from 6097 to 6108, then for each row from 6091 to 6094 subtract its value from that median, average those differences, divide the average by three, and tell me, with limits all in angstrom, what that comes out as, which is -0.095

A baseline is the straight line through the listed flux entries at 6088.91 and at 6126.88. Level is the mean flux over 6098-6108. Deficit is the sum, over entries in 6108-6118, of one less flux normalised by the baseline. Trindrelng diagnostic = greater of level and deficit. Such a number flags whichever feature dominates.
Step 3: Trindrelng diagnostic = 5.81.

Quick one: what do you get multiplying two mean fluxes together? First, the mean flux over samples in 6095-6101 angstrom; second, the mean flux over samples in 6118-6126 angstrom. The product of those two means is 36.7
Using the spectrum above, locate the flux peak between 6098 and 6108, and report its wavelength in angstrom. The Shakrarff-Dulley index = 6098.73 angstrom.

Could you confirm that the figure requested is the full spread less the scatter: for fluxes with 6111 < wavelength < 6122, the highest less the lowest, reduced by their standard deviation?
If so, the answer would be 0.08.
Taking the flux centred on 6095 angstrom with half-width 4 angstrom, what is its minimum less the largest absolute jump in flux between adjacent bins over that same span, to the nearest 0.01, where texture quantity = 5.86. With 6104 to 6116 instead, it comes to 5.67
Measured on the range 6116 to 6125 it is 6.05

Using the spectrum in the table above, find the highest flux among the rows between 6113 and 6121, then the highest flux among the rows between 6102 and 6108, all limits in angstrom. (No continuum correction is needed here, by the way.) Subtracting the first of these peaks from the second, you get -0.33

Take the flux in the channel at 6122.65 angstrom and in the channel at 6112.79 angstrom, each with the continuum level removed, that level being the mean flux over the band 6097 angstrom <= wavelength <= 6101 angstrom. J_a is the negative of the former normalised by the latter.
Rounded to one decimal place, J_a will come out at -1.0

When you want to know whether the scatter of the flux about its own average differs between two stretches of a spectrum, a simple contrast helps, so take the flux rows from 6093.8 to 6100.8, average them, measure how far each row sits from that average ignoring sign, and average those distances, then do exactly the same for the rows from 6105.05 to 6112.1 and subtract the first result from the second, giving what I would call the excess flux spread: -0.012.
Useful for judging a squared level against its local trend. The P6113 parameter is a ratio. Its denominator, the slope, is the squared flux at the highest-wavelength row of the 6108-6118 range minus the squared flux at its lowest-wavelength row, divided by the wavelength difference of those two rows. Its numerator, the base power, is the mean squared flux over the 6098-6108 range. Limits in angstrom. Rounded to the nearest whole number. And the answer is 101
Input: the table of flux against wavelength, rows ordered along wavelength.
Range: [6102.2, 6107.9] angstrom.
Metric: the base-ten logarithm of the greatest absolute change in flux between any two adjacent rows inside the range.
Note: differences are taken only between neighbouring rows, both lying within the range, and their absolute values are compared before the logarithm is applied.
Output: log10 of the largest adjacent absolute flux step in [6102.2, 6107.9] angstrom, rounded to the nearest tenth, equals -1.4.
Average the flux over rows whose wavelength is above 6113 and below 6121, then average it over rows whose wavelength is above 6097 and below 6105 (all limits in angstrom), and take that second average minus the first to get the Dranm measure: -0.3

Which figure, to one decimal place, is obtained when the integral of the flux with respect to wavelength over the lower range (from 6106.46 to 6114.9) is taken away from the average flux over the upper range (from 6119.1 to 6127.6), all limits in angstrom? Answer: -44.6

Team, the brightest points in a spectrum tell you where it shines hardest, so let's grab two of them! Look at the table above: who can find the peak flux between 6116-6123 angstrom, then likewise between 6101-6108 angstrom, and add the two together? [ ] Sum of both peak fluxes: 11.96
